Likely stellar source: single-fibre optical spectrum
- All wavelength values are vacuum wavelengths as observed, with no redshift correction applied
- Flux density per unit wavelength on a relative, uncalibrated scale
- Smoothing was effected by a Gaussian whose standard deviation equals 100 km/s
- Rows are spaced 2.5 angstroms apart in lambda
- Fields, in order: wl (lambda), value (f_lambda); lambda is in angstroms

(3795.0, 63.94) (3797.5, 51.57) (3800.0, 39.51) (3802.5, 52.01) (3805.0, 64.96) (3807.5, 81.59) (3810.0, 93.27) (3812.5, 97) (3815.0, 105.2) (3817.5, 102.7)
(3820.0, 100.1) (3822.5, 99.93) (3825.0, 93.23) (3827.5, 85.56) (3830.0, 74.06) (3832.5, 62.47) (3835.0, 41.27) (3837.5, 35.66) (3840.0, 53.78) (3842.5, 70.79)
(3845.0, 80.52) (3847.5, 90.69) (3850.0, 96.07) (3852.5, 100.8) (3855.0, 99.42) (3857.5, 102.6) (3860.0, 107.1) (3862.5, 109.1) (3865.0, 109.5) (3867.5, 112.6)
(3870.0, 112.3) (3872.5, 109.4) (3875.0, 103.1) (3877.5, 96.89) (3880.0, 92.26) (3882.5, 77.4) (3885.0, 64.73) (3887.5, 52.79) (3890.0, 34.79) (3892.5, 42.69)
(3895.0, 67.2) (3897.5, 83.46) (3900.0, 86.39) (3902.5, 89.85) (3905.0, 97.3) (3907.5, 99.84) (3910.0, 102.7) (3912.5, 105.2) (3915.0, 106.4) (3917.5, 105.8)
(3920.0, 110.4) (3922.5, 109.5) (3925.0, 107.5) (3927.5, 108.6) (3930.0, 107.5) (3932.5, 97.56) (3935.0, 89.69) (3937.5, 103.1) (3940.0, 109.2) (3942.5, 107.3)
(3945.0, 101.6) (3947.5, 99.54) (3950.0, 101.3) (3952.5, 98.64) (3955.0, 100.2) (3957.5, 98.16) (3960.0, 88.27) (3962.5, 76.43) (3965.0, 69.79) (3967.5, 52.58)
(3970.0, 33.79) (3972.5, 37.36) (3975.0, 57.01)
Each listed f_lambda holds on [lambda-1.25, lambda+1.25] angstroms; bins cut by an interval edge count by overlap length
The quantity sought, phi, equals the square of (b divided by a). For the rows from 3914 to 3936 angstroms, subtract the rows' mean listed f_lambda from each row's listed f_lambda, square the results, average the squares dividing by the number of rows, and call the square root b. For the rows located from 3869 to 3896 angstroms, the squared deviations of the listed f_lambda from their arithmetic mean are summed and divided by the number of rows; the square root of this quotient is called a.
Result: 0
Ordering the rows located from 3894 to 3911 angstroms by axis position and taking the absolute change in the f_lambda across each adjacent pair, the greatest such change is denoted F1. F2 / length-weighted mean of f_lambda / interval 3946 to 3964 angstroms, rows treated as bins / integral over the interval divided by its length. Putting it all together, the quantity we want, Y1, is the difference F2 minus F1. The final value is 78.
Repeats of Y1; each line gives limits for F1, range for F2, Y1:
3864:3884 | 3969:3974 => 22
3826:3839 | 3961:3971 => 38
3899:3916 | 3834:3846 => 49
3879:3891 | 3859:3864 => 90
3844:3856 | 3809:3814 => 86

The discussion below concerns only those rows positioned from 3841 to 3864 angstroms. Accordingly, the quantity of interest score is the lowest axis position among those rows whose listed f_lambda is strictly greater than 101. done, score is 3857.5 angstroms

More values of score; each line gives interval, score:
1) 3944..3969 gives 3945.0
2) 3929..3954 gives 3930.0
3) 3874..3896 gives 3875.0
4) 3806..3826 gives 3815.0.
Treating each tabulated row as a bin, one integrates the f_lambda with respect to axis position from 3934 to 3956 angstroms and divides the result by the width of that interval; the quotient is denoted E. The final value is 101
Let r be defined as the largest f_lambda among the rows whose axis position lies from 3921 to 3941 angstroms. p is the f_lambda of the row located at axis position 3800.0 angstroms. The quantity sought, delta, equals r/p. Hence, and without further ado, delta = 2.77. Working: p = 39.51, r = 109.5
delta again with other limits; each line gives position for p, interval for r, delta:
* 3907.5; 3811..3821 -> 1.05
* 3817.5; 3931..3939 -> 1.00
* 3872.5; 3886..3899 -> 0.76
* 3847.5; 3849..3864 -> 1.20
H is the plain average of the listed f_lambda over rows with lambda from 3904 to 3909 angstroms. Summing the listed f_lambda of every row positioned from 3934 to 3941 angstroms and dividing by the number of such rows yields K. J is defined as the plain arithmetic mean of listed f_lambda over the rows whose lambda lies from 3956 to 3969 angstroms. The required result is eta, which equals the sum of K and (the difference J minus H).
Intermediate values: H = 99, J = 77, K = 101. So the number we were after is 79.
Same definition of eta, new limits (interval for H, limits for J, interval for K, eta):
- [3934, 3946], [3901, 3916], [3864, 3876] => 107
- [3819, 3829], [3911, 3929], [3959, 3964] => 95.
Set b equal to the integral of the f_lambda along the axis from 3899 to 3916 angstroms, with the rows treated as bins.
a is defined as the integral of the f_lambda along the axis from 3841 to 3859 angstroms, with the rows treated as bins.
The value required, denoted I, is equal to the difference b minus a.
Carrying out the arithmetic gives 29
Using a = 1642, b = 1671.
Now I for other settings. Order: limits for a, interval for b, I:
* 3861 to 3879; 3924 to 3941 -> -178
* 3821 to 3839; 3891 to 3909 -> 182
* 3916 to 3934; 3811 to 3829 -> -165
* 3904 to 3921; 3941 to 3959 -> 49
